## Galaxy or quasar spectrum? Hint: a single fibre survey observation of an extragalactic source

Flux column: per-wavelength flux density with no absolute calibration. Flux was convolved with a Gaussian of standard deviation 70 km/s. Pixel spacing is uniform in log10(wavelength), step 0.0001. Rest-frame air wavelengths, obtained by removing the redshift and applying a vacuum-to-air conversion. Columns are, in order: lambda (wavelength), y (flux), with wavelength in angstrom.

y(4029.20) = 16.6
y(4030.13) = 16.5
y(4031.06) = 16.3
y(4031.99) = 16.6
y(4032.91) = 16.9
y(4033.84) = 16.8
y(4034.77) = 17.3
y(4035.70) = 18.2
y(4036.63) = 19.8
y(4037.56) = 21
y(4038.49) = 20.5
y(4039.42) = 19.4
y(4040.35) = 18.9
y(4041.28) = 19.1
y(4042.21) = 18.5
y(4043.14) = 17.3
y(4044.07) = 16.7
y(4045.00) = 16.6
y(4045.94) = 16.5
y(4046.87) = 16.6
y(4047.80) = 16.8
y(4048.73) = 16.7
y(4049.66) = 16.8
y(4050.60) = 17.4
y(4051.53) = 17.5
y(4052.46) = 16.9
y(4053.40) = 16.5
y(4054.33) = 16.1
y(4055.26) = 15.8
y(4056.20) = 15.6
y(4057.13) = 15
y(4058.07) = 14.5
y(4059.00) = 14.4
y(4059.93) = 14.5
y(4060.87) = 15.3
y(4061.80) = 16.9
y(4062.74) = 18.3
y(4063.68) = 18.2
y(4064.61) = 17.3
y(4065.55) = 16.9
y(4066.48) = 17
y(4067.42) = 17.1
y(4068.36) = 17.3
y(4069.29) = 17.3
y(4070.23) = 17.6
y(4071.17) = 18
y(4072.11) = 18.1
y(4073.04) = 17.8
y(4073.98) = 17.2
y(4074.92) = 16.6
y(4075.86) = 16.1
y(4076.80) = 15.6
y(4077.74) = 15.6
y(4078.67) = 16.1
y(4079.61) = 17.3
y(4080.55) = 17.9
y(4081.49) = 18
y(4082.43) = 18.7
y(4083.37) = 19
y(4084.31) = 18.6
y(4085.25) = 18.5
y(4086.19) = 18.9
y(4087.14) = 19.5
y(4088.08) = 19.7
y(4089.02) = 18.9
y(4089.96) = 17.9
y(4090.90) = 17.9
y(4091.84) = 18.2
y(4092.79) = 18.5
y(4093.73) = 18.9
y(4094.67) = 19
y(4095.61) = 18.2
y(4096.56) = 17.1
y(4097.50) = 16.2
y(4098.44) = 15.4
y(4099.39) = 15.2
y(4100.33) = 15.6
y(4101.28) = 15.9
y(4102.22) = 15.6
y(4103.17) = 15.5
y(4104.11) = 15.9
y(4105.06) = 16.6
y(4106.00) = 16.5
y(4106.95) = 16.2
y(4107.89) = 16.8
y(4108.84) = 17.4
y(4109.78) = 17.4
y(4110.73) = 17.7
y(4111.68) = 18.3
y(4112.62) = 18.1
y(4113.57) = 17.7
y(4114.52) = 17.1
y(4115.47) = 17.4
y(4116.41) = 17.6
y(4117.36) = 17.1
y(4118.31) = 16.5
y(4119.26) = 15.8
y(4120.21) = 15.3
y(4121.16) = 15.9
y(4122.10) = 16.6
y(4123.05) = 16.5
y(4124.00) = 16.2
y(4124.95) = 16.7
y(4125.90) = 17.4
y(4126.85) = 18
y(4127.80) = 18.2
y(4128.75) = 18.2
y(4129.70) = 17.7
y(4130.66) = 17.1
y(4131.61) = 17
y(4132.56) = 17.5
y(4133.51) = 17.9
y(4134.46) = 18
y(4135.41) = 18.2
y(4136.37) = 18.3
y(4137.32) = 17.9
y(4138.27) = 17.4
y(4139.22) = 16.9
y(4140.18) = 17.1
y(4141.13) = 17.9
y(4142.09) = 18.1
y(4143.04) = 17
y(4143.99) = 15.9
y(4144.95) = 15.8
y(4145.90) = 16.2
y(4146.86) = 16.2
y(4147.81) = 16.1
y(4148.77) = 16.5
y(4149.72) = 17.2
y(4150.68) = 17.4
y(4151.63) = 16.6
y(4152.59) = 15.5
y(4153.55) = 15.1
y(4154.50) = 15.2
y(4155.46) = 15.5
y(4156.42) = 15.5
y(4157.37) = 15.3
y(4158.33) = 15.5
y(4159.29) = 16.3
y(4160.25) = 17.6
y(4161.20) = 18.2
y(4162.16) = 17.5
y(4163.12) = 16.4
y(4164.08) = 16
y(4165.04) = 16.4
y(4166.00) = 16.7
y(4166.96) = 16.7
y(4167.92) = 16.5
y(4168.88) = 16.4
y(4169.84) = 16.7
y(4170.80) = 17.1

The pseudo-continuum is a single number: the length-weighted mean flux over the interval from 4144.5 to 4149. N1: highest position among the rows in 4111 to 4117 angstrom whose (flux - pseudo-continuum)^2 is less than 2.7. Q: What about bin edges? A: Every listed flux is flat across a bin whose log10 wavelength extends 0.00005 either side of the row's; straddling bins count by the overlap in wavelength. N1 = 4116.41 angstrom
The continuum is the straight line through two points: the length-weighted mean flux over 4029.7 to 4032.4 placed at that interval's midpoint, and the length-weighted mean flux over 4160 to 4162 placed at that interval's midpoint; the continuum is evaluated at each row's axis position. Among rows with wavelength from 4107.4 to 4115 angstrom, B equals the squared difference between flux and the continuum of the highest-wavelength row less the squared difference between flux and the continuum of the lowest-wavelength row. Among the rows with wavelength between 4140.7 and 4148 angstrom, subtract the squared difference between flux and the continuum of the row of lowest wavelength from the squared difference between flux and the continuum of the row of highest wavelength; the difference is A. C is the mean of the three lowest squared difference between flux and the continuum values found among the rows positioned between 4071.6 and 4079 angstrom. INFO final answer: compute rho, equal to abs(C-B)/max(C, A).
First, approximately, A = 3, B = -0.2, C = 0.31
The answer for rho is 0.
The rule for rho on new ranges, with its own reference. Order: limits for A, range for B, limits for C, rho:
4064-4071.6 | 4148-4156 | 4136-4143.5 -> 4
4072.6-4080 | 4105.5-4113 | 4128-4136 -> 4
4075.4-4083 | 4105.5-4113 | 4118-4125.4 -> 0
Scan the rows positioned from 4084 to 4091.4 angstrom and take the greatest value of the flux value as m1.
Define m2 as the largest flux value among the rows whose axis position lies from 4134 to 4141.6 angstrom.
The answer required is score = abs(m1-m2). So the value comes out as 1.4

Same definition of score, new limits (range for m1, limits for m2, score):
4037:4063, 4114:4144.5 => 2.7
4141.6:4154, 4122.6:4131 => 0.1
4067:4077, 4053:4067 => 0.2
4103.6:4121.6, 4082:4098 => 1.4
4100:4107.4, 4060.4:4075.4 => 1.7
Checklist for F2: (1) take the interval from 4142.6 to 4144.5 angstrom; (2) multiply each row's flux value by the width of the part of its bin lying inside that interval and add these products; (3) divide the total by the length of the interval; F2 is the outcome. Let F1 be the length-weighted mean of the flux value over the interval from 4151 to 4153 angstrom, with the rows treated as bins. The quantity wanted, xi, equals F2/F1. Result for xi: 1.01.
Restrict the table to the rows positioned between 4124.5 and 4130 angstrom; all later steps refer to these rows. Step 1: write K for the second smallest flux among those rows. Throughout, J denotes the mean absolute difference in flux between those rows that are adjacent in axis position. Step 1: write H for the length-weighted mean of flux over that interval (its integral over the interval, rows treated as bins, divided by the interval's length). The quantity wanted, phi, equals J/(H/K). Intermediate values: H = 17.7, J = 0.40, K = 17.4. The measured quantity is 0.39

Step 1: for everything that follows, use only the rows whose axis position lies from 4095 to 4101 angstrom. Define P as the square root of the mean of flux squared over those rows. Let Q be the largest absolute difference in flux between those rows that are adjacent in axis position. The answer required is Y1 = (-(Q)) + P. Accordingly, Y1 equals 15.2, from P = 16.3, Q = 1.10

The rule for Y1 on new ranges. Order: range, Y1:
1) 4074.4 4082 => 15.5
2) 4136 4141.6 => 16.8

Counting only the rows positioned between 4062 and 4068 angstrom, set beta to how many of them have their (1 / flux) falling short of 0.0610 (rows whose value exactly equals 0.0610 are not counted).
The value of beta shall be 6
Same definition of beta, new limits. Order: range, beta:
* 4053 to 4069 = 9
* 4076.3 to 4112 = 26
